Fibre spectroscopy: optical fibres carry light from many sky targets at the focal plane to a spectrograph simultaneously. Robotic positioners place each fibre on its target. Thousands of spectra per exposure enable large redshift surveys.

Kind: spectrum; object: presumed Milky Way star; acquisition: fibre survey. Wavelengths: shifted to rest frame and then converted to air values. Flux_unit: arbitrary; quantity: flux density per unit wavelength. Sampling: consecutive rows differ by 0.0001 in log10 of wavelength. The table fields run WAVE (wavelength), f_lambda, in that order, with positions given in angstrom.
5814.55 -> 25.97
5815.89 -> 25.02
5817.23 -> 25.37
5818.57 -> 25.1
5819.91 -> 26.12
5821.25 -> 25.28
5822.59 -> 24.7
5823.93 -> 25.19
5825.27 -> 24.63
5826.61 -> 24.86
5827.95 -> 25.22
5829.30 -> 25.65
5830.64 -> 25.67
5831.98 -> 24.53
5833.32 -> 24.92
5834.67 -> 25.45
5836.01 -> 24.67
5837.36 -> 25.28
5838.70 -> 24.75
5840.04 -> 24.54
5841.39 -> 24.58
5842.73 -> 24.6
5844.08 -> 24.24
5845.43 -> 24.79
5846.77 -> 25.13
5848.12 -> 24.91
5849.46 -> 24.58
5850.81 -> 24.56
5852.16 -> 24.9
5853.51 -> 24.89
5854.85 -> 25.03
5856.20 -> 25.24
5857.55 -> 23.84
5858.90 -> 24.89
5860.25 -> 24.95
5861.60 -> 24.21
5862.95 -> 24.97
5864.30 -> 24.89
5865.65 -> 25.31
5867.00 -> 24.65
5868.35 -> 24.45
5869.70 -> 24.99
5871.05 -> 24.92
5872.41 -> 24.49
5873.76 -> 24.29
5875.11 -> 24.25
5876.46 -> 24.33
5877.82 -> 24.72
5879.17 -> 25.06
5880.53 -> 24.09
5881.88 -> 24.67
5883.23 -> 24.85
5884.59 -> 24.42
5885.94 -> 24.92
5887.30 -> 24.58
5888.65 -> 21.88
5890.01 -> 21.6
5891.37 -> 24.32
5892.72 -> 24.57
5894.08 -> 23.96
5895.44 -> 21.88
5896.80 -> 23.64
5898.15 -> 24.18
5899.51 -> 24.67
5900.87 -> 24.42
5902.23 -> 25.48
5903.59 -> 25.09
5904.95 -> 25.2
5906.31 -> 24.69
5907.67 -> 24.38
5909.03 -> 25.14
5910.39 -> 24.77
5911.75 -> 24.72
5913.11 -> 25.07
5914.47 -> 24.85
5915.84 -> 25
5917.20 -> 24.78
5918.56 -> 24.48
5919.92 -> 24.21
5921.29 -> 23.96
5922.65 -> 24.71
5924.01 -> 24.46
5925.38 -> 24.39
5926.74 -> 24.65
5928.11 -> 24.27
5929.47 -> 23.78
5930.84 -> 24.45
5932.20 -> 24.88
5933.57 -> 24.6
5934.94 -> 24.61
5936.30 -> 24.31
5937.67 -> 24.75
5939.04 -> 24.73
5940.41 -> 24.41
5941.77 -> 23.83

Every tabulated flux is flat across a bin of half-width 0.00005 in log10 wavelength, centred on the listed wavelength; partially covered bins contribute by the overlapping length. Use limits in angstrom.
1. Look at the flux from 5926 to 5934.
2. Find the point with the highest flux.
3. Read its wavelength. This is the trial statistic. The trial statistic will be 5932.20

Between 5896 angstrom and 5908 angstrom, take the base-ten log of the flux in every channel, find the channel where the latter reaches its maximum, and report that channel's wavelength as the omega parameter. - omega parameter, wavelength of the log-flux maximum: 5902.23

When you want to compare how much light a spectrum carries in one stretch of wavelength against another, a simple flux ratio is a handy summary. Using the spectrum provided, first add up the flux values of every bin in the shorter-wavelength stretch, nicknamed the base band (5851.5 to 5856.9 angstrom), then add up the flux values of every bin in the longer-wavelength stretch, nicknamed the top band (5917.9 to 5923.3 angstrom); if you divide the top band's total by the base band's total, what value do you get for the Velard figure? 0.973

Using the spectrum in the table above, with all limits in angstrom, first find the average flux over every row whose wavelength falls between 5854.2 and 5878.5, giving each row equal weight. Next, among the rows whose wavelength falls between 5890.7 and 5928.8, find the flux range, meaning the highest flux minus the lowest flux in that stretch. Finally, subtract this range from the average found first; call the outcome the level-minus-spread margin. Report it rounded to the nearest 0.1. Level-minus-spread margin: 21.1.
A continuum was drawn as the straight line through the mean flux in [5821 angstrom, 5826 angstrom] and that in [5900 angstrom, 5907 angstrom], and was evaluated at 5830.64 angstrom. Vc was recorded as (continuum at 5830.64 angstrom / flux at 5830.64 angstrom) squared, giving 0.94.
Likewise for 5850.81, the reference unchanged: 1.03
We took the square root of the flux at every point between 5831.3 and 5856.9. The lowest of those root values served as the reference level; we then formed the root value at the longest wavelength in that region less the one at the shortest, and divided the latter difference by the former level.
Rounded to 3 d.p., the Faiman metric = 0.014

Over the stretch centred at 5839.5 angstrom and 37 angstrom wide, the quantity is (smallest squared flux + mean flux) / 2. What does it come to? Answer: 297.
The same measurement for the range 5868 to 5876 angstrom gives 306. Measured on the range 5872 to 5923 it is 245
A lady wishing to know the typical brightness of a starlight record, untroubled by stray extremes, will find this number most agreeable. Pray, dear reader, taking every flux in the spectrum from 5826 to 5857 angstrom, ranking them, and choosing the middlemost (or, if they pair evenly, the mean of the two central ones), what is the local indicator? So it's 24.89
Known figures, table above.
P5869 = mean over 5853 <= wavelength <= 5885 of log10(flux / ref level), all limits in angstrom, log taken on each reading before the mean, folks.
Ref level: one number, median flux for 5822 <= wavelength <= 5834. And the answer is -0.004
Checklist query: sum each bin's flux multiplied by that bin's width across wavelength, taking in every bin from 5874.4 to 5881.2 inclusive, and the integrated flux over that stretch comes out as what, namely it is 166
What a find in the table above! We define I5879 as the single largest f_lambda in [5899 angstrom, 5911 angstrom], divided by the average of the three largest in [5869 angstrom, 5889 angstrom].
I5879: 1.02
